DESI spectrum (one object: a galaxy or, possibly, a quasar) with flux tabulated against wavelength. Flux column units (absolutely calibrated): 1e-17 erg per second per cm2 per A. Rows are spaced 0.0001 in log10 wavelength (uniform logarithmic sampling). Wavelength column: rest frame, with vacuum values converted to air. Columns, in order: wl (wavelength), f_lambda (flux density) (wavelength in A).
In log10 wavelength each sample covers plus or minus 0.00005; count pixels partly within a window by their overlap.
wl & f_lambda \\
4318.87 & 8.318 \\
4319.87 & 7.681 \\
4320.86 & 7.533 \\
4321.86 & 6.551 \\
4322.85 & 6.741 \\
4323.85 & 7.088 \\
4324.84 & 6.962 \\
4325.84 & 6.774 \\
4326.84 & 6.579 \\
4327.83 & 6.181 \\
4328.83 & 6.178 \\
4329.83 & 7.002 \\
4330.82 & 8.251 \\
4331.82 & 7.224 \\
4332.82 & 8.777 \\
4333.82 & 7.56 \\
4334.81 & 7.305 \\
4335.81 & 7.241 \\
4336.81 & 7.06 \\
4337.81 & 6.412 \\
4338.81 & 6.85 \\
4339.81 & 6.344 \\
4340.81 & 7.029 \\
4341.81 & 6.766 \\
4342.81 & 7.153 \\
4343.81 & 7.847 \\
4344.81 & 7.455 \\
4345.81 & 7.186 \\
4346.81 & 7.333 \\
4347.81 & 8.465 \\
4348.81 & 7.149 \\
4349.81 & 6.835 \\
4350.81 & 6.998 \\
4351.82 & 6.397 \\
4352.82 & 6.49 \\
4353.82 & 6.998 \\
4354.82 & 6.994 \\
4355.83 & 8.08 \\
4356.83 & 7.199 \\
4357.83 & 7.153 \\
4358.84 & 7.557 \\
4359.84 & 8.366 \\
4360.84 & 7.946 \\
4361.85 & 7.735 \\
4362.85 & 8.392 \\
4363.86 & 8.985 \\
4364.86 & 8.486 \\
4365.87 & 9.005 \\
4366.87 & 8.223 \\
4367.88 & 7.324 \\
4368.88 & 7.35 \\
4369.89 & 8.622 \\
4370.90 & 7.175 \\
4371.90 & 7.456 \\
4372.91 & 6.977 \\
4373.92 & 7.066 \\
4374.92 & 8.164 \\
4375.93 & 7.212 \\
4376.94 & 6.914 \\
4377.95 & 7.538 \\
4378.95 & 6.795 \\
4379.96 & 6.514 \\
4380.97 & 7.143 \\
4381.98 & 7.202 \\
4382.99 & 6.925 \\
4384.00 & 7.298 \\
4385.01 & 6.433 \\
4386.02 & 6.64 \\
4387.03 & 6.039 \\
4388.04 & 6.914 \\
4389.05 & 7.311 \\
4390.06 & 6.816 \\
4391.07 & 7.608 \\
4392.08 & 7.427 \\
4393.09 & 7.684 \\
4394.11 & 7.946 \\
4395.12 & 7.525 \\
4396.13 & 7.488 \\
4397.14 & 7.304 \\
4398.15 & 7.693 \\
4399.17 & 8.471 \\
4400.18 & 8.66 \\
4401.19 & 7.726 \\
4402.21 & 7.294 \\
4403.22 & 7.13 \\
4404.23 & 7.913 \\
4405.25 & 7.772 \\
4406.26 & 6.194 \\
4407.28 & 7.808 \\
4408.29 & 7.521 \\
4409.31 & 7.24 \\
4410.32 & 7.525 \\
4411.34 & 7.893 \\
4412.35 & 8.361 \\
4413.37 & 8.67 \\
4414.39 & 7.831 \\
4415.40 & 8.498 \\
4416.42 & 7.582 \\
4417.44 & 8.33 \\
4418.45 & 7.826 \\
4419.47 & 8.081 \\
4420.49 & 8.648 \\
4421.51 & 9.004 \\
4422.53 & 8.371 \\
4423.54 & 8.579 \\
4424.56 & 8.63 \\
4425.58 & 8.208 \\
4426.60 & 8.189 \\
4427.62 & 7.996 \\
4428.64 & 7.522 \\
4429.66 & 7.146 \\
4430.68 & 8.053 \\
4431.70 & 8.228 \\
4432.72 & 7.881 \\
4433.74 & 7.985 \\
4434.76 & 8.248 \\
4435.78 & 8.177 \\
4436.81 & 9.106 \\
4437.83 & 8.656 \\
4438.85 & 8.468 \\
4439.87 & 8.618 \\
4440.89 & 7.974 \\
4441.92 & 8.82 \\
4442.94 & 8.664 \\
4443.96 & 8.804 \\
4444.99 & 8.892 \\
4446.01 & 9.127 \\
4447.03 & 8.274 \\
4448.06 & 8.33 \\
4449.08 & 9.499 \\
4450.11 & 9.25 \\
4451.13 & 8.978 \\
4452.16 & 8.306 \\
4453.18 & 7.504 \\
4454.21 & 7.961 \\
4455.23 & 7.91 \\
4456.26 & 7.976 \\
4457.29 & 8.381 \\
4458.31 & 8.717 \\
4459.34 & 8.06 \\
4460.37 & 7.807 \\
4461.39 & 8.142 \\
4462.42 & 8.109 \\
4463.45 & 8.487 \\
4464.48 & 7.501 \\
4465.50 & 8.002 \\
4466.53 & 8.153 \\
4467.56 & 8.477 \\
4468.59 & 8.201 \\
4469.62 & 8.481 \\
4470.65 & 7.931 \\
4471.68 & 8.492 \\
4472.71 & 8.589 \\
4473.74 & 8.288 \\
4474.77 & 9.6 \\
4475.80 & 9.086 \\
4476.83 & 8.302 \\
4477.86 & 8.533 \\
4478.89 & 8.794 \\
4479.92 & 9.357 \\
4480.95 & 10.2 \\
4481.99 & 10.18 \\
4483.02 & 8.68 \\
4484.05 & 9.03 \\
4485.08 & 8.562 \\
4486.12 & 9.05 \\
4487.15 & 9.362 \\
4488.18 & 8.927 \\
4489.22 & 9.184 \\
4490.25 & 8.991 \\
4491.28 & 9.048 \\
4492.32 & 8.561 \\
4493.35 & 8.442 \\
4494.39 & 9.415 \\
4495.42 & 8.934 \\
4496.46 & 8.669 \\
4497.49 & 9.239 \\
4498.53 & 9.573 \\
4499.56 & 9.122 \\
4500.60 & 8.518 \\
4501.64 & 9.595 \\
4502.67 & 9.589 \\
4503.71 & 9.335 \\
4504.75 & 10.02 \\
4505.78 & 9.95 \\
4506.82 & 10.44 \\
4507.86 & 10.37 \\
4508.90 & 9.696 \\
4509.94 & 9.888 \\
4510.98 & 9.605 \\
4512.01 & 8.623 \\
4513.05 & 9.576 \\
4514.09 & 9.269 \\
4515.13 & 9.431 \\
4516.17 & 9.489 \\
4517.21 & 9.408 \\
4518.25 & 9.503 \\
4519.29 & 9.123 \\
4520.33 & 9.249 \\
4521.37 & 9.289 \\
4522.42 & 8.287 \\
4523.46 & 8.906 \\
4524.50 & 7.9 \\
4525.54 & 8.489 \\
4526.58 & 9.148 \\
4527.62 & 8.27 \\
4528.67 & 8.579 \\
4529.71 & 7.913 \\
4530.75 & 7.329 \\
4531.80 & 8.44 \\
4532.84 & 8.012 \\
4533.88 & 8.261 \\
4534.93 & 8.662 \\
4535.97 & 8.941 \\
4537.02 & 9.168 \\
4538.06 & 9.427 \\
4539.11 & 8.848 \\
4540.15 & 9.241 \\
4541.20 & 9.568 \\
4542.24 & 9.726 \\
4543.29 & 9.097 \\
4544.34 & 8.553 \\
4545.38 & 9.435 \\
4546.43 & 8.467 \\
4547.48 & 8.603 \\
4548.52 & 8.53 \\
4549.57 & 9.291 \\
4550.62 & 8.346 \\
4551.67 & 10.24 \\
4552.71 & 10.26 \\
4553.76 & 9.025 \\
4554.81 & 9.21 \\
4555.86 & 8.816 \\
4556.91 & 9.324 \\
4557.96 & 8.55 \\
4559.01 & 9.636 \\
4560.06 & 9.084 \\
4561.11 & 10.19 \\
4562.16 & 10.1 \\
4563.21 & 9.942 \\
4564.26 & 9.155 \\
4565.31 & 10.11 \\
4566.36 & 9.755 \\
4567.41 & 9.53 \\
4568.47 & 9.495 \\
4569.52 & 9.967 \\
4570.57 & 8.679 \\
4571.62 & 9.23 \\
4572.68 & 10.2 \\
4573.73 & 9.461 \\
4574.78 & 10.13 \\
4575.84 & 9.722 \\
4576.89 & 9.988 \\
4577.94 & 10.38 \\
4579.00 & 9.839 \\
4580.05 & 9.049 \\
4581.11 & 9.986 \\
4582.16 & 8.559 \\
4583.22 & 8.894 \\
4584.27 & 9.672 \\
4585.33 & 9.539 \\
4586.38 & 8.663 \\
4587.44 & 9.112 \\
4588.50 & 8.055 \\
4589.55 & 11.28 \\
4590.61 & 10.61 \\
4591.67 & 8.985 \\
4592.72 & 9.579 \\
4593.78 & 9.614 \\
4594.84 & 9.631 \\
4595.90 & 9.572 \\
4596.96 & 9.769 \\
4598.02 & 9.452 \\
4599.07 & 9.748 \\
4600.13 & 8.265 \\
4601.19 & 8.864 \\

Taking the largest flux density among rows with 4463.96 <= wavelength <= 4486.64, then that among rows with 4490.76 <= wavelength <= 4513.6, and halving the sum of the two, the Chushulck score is 10.3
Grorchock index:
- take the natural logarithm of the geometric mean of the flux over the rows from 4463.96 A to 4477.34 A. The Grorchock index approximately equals 2.13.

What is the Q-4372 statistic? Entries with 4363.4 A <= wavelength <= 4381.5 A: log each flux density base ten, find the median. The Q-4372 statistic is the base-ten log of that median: -0.063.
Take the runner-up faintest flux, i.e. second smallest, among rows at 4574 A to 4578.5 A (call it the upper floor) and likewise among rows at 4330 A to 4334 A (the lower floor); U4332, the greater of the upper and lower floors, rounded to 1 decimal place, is 10.0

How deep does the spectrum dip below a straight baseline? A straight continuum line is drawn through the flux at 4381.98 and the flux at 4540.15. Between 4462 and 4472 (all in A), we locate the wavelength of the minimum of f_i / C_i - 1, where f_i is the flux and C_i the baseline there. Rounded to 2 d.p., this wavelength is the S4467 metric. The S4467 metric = 4464.48 A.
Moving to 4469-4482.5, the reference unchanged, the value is 4470.65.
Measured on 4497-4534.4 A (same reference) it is 4530.75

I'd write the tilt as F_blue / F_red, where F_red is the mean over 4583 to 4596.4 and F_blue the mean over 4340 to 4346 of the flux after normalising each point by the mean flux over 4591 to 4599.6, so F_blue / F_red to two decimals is 0.76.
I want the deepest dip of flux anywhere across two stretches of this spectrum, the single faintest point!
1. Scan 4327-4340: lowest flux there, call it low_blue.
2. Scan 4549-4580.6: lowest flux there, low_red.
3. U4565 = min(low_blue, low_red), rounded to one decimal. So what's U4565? 6.2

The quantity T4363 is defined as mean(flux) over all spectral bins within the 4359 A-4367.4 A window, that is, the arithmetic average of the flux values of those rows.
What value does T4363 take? 8.4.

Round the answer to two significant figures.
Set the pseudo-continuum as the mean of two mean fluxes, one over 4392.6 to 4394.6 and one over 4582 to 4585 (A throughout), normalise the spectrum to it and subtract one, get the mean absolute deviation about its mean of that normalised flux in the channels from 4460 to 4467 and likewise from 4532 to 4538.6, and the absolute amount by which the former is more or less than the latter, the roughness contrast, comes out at 0.025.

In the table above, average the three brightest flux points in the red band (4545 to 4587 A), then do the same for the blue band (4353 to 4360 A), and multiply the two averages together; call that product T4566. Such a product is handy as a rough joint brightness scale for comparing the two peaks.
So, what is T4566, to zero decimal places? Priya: 82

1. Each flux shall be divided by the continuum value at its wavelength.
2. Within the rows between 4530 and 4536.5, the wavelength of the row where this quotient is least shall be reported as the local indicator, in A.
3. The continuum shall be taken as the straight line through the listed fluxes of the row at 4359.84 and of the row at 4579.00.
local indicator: 4530.75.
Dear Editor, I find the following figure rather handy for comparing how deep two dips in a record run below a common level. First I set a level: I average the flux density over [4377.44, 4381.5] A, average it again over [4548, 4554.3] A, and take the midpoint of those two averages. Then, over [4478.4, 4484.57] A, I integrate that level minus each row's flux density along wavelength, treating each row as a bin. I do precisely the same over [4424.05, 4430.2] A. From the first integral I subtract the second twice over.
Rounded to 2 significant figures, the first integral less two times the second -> -10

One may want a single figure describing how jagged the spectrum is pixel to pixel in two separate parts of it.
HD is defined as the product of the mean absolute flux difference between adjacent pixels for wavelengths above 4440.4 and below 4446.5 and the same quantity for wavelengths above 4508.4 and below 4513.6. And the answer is 0.177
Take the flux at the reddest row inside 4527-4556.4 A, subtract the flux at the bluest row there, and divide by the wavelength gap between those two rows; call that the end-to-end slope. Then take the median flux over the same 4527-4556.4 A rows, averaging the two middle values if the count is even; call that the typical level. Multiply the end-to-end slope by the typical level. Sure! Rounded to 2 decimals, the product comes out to 0.17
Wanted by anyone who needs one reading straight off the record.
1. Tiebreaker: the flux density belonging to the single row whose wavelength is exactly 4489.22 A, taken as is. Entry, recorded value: 9.184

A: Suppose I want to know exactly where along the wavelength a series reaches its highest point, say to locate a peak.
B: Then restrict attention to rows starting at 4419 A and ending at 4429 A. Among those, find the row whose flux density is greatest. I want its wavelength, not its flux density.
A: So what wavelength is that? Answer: 4421.51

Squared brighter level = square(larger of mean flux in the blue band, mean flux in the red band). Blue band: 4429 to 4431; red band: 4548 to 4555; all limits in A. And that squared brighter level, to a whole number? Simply 86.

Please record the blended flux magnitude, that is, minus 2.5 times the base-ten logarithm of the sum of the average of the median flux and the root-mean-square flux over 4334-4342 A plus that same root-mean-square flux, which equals -2.85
